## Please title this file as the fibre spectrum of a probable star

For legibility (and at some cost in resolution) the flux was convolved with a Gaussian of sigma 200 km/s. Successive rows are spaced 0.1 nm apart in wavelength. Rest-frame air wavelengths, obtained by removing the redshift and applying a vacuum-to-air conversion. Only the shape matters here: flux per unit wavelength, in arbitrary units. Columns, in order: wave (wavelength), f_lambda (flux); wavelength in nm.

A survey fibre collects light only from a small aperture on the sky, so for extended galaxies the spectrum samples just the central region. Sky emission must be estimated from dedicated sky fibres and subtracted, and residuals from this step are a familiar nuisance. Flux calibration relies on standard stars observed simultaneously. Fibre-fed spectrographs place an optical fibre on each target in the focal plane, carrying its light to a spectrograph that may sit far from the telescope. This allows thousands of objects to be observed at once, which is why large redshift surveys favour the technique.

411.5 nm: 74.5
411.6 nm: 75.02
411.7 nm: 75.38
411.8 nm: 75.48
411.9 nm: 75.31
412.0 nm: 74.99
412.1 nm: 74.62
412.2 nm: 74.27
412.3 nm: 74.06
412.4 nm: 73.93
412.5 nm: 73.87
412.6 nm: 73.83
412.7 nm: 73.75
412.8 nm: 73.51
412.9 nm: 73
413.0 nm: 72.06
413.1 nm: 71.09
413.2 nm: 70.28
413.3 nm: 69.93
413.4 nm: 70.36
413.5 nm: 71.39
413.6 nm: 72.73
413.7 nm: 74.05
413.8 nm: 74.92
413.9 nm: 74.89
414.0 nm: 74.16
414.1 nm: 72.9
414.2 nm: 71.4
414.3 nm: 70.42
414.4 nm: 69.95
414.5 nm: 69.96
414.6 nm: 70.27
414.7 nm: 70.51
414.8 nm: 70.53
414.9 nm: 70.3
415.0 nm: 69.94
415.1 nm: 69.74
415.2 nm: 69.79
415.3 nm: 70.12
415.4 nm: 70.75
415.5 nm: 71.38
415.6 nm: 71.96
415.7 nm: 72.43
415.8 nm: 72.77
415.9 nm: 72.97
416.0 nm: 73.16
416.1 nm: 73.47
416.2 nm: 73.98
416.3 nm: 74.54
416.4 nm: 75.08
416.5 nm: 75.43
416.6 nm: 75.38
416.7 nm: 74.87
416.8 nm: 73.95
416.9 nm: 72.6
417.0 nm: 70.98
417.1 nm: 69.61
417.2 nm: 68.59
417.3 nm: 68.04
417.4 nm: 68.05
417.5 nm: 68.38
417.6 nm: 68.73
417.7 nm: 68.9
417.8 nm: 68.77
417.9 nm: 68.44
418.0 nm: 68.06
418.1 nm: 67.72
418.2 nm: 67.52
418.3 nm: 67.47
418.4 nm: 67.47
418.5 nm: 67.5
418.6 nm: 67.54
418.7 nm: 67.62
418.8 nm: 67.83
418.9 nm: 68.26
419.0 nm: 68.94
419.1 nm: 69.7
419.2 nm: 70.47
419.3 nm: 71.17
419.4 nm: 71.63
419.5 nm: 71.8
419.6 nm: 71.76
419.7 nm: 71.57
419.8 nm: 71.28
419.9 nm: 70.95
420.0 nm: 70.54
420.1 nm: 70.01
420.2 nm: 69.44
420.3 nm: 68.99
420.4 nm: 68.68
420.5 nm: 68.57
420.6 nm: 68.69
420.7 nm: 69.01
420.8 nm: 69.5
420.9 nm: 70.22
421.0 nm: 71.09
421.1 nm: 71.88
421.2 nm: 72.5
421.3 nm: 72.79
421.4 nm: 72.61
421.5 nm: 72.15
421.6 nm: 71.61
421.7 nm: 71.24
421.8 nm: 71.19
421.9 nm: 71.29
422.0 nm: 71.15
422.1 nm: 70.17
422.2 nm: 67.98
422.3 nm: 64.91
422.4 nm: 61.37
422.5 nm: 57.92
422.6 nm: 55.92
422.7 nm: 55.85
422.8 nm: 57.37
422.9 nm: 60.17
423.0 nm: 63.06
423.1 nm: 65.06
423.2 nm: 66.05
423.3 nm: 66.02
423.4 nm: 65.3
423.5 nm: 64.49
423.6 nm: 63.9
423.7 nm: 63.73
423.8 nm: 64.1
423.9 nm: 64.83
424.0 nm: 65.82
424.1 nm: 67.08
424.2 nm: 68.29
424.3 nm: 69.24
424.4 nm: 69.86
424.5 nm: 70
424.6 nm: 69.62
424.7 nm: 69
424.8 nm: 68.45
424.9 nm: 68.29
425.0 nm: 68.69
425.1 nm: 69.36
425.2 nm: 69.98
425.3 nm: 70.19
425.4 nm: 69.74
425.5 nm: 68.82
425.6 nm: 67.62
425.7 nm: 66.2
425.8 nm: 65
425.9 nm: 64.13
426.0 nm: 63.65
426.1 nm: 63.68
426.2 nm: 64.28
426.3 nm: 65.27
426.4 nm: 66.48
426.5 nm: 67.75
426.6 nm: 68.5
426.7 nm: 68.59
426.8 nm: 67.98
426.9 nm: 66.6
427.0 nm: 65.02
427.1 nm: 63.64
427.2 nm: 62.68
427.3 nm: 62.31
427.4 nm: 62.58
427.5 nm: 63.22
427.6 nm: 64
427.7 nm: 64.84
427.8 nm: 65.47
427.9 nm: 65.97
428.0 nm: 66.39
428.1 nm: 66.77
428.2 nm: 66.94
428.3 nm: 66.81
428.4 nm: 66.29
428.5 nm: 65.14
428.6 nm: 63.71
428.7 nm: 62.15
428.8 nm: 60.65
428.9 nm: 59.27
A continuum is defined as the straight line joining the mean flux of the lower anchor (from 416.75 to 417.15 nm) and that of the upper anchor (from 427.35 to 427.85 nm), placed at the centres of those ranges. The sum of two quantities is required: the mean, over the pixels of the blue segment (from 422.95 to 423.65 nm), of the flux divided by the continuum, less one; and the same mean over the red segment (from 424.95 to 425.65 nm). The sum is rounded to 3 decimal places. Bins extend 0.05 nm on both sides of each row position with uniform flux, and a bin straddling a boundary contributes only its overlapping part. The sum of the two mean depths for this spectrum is 0.019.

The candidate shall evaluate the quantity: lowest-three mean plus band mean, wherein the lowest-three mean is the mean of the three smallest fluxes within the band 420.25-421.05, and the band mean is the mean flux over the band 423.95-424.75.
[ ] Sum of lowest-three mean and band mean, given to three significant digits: 137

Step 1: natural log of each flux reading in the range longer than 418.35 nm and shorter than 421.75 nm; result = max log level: 4.29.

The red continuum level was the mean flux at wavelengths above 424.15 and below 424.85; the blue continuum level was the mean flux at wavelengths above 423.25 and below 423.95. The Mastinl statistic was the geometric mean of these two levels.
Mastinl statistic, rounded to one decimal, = 66.9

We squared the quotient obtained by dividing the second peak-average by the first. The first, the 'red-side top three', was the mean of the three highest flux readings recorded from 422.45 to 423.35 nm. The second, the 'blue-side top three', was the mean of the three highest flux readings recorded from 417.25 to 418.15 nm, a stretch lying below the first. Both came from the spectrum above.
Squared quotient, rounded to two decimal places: 1.10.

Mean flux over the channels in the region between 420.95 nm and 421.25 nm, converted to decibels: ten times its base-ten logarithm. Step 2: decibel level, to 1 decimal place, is 18.6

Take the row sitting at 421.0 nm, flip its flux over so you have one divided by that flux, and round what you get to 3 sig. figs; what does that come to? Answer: 0.0141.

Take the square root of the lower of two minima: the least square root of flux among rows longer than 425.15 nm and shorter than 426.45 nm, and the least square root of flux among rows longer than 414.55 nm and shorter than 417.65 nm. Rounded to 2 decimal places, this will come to 2.82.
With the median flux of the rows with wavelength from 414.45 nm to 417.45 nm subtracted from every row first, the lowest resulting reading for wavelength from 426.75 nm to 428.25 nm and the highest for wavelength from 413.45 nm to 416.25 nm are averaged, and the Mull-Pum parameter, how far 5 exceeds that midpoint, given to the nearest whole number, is 8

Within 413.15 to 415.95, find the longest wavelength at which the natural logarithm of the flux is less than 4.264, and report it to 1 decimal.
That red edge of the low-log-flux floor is 415.4 nm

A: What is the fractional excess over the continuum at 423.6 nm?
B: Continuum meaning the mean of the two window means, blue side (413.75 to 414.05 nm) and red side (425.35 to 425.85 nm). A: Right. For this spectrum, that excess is -0.10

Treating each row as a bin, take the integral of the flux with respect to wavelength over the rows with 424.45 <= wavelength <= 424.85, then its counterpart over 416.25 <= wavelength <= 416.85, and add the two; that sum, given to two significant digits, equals 73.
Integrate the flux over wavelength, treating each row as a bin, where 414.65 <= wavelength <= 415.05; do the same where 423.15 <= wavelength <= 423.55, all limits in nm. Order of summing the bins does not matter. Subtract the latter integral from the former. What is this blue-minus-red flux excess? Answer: 1.94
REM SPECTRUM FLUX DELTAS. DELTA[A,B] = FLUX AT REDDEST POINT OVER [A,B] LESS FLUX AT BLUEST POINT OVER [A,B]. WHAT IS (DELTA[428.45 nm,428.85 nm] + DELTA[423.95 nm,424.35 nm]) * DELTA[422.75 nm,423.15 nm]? -8.2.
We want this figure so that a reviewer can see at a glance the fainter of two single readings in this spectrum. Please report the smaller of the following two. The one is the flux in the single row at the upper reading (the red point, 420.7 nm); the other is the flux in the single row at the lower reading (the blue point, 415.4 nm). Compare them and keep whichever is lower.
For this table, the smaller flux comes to 69.0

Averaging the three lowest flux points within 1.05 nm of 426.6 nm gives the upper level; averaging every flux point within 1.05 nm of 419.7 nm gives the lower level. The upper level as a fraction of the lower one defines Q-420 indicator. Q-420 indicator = 0.90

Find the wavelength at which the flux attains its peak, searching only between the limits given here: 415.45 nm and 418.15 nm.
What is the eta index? 416.5 nm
